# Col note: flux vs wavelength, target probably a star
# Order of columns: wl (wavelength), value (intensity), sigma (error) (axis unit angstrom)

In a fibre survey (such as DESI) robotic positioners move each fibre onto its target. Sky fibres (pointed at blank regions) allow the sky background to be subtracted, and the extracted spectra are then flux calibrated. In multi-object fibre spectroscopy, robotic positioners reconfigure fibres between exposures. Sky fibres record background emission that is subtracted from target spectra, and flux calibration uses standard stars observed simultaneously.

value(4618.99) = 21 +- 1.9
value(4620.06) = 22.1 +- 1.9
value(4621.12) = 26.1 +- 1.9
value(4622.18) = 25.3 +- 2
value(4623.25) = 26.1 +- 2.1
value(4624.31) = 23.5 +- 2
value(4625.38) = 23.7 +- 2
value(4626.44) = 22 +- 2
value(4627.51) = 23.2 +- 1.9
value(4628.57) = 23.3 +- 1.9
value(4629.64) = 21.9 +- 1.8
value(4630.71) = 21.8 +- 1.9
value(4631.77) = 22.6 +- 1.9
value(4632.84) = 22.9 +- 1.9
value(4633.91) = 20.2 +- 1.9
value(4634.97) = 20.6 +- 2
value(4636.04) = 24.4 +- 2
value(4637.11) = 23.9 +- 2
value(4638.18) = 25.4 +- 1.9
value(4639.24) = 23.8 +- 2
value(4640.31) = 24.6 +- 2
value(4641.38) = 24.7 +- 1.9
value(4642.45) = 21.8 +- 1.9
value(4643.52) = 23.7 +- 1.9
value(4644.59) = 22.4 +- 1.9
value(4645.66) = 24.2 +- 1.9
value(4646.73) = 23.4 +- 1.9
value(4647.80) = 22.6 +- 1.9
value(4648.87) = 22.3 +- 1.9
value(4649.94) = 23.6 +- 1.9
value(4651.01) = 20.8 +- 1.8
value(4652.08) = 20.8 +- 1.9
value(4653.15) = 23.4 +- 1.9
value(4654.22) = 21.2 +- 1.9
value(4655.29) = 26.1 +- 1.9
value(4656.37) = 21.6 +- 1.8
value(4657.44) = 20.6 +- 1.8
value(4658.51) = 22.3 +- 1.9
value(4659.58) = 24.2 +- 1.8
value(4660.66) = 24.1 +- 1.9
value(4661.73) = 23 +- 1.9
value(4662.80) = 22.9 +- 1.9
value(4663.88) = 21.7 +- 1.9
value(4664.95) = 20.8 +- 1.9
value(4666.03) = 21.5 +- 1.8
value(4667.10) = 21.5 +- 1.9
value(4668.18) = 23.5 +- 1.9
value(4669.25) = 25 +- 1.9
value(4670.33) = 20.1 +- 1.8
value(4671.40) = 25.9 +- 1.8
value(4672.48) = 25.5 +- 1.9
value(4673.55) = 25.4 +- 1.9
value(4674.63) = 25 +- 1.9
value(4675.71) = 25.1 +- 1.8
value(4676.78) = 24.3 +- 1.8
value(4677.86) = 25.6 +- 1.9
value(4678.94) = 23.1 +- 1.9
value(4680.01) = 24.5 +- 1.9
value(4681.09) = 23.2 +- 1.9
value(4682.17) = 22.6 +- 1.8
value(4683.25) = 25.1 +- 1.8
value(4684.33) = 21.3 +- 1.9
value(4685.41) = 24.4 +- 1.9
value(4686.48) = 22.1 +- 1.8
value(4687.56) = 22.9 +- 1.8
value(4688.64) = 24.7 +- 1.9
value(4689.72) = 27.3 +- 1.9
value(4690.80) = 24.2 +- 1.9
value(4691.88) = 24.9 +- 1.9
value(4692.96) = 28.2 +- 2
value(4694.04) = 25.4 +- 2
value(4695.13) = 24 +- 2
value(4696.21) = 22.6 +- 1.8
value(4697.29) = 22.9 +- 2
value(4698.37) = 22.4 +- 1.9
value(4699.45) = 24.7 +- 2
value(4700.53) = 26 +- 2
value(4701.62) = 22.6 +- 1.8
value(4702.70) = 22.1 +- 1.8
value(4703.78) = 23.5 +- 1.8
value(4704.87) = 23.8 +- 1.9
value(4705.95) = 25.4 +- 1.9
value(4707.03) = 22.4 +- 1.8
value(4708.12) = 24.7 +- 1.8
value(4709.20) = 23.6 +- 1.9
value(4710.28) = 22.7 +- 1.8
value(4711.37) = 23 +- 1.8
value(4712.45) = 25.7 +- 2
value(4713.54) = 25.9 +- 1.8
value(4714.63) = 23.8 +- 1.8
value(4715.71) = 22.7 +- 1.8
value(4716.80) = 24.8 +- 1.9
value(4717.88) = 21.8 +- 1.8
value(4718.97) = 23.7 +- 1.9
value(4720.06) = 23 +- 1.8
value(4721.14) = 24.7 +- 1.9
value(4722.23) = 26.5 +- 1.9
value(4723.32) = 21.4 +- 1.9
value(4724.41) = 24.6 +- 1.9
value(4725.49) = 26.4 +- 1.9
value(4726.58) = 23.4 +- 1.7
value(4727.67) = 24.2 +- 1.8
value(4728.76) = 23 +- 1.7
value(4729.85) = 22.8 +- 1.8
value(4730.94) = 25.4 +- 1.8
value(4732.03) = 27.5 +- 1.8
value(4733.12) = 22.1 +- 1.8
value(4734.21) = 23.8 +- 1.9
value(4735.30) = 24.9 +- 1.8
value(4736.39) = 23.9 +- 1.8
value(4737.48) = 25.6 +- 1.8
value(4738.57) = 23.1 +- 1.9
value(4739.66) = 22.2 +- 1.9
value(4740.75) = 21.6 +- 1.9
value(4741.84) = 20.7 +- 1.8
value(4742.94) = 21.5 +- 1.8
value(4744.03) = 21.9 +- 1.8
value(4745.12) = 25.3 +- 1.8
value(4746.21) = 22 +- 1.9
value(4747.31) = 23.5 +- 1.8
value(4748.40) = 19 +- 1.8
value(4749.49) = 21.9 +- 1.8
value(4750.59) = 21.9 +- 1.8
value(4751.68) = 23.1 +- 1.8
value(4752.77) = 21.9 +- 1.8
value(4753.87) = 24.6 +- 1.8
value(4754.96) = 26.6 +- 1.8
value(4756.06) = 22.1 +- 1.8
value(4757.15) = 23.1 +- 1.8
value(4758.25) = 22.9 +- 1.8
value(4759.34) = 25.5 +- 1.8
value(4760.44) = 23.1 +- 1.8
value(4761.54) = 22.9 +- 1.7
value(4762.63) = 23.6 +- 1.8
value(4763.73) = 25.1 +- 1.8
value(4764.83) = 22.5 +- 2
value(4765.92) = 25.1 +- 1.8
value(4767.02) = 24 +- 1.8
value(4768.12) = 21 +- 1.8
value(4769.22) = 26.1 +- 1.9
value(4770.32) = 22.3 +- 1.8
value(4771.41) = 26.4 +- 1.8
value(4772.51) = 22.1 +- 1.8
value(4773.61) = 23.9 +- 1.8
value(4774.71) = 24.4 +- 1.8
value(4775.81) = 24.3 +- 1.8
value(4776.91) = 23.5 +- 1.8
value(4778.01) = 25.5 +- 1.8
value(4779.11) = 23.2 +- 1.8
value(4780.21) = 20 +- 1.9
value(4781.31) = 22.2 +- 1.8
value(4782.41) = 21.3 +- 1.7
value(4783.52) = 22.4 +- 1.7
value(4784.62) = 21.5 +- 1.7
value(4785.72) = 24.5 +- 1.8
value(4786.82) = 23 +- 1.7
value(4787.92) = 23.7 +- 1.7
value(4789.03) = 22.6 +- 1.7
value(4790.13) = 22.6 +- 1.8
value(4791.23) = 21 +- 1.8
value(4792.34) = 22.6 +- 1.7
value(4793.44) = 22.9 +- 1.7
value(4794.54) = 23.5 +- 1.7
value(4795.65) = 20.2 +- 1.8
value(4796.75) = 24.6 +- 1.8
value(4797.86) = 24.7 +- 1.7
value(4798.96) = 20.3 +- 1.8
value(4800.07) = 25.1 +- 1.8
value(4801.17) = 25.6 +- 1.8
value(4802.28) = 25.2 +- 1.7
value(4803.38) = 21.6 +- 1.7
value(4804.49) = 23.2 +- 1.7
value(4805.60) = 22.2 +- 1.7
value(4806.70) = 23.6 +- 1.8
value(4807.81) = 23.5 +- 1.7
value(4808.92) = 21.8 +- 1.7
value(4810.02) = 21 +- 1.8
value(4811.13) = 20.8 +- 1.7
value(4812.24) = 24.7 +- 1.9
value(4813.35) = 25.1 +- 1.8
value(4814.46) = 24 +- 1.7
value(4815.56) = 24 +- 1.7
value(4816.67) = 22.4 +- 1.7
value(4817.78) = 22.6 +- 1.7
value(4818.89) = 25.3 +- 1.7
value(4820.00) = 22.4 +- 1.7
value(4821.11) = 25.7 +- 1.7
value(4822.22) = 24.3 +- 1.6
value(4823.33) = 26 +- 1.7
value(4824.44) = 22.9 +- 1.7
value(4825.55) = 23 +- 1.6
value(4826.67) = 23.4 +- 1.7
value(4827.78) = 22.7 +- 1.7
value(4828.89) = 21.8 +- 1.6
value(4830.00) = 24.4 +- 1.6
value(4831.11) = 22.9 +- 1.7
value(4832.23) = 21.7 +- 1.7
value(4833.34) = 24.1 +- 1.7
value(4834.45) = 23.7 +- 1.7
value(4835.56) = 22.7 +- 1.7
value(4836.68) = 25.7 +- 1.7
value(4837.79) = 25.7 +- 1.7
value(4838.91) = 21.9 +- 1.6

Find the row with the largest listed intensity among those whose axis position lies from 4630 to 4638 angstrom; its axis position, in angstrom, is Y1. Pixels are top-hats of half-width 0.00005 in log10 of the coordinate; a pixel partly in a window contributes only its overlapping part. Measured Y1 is 4636.04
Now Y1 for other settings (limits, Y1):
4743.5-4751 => 4745.12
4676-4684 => 4677.86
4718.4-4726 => 4722.23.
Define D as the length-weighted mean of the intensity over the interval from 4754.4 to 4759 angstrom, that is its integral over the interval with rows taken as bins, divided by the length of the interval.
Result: 23.8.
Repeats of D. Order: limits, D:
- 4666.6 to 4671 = 22.6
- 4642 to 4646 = 23.0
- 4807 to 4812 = 22.0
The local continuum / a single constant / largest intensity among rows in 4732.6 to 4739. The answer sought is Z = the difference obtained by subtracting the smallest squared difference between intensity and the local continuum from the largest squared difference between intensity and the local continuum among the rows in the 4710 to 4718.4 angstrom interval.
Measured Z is 14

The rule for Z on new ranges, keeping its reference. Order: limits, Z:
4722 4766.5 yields 44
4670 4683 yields 30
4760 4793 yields 31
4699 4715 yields 12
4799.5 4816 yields 23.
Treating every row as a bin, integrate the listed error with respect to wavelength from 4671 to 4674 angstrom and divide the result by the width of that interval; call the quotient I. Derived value 1.87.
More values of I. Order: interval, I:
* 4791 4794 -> 1.73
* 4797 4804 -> 1.75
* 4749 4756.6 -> 1.80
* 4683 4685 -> 1.86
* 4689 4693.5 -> 1.92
